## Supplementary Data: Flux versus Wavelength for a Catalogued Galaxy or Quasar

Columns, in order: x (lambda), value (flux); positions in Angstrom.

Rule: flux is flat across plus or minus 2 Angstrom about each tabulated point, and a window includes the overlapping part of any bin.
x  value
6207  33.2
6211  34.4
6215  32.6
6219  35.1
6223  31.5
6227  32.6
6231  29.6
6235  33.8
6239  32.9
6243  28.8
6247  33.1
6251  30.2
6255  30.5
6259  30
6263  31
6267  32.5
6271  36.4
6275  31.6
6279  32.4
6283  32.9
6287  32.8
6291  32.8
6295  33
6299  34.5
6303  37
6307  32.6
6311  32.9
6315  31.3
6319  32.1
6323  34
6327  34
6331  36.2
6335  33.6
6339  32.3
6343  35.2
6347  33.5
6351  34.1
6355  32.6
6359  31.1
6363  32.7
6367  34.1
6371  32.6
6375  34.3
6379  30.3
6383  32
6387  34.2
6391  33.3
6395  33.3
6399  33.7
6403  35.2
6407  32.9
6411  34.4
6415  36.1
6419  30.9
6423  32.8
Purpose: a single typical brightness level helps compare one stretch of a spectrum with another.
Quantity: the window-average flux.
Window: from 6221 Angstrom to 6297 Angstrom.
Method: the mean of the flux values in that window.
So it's 32.0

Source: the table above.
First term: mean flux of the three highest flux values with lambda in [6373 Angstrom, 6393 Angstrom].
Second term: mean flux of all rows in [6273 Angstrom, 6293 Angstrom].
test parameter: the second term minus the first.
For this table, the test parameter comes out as -1.43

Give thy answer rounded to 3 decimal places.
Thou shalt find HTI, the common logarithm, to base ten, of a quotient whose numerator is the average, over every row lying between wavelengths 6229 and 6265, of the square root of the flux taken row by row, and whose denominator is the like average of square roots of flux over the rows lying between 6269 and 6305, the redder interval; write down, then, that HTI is -0.018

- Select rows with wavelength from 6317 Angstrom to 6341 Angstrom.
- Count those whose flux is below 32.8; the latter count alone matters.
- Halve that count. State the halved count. 1.0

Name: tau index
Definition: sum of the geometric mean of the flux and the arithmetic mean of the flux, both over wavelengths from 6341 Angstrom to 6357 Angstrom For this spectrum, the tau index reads 67.7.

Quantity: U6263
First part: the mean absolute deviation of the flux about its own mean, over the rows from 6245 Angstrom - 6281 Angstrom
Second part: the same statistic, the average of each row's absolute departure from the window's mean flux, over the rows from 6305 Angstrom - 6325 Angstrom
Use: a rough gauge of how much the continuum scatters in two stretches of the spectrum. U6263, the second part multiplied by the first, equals 1.0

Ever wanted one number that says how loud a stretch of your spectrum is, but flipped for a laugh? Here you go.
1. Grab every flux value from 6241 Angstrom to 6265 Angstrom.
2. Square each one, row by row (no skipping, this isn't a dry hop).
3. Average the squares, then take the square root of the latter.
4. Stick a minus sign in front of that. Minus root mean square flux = -30.6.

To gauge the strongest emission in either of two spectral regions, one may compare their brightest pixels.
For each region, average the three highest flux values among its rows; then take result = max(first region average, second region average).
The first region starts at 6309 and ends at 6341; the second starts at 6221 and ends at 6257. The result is 34.73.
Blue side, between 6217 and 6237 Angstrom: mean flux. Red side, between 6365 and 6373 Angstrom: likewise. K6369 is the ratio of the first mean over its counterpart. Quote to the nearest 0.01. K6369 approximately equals 0.98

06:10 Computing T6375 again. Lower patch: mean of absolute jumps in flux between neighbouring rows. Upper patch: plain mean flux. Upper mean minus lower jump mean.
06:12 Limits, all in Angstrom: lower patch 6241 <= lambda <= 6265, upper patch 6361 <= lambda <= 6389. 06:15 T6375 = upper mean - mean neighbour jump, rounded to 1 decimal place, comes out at 31.1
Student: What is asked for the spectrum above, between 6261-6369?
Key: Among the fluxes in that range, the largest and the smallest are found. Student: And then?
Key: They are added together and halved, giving 34.0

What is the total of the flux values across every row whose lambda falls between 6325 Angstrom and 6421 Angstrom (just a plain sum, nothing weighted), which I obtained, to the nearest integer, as 803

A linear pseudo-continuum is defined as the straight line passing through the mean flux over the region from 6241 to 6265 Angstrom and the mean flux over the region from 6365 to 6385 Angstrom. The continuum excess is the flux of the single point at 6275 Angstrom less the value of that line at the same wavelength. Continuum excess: 0.6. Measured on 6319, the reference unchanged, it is 0.4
